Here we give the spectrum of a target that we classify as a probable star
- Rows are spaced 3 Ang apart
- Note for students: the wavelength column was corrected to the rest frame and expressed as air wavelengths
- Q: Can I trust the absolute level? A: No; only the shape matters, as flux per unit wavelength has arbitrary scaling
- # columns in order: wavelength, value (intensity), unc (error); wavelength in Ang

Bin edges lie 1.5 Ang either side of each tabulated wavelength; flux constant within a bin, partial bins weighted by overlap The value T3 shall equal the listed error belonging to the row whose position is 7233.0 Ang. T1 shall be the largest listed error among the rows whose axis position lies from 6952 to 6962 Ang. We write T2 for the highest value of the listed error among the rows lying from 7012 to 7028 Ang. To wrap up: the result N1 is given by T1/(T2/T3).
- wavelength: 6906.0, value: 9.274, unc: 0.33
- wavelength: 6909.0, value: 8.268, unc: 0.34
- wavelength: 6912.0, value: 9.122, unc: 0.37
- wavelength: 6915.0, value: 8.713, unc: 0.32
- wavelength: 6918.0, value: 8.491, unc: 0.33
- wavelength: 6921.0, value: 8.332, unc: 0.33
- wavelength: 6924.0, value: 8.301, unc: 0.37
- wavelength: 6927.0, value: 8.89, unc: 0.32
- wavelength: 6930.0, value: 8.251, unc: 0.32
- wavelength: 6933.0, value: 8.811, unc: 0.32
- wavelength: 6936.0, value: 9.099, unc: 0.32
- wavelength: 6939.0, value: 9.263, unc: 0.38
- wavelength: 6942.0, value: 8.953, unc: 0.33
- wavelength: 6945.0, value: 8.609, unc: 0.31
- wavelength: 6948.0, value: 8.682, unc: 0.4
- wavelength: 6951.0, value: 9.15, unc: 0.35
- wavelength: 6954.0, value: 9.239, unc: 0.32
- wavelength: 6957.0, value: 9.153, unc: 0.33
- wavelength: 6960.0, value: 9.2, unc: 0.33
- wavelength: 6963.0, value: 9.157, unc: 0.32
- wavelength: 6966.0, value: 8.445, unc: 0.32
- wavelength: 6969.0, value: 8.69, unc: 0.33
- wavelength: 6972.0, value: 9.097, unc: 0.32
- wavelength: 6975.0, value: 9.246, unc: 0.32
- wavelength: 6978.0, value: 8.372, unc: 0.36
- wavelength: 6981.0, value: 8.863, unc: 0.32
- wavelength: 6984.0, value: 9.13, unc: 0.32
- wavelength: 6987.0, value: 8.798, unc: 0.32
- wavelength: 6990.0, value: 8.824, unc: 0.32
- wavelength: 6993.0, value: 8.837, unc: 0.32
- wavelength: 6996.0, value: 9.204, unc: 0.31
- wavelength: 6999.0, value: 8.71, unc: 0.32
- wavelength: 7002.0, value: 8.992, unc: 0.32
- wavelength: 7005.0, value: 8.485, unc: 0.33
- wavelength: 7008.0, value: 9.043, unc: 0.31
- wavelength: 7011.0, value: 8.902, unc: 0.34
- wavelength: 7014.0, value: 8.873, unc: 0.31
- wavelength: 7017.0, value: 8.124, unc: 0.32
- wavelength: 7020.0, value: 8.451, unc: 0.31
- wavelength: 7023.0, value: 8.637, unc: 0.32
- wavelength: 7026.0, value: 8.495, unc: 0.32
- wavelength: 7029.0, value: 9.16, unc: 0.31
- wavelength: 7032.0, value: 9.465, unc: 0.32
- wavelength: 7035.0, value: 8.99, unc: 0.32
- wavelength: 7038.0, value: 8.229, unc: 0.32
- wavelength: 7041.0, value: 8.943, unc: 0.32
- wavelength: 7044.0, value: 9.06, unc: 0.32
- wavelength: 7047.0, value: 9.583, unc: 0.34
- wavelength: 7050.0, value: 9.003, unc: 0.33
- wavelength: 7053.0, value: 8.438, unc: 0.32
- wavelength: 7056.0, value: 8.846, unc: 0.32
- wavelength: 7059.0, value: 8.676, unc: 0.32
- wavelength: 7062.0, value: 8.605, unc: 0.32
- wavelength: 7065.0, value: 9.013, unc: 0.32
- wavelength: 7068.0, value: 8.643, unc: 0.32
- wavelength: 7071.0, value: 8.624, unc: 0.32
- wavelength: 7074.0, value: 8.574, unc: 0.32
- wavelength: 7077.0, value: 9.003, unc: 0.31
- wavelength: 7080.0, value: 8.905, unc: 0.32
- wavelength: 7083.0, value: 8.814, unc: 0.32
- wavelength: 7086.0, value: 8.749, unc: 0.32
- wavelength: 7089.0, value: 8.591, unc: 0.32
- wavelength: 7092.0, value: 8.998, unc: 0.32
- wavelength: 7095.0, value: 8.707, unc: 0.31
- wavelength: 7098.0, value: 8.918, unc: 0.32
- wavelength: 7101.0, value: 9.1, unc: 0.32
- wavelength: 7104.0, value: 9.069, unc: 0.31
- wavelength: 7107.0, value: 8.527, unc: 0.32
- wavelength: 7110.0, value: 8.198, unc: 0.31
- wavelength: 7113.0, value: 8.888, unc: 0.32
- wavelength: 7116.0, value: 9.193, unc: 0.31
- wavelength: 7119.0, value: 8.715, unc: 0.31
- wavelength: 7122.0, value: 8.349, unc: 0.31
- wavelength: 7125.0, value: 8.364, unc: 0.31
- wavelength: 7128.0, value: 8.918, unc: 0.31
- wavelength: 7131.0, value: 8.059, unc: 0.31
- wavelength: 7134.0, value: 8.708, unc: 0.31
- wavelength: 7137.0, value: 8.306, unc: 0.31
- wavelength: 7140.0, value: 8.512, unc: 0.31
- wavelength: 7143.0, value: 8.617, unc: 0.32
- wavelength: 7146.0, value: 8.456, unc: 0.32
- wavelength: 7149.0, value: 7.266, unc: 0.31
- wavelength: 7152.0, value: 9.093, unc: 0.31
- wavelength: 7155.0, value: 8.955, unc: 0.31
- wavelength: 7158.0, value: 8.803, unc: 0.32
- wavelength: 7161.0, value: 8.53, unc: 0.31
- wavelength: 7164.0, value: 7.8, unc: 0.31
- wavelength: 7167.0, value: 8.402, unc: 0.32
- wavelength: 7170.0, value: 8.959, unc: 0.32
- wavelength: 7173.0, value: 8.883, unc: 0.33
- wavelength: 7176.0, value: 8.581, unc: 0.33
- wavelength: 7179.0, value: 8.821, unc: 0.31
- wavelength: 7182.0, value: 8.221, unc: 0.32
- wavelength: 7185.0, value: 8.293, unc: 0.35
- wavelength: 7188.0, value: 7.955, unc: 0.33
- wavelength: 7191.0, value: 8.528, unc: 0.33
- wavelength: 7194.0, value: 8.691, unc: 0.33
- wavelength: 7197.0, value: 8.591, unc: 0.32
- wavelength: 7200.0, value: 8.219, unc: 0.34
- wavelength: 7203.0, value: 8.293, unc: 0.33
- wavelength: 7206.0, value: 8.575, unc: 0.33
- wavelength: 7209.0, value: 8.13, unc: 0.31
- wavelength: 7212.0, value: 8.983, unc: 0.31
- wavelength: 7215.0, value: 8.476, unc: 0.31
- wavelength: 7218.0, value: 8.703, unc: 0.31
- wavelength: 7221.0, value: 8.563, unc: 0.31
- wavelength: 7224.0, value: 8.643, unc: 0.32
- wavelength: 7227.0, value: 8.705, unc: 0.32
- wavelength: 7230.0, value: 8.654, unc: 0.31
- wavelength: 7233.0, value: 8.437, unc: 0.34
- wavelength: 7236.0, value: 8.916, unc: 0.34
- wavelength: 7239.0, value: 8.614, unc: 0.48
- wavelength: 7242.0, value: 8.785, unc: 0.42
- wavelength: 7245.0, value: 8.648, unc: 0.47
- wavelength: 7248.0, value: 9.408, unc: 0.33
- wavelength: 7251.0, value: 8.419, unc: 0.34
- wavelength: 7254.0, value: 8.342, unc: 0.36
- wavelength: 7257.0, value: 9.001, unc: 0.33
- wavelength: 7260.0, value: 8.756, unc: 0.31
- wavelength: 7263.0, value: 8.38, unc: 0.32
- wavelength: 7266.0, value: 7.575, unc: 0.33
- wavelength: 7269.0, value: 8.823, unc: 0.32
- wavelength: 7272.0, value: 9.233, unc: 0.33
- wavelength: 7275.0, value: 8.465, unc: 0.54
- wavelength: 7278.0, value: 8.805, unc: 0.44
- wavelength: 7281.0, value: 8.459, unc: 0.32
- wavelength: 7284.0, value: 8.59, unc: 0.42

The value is 0.351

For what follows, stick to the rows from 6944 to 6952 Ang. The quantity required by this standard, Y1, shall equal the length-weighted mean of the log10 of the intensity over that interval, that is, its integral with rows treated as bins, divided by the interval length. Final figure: 0.945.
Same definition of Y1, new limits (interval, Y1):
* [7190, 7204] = 0.928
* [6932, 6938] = 0.954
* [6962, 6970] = 0.941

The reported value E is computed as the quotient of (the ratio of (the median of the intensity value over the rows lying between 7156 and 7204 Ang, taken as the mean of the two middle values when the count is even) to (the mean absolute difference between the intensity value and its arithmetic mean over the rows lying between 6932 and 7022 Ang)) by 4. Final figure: 8.8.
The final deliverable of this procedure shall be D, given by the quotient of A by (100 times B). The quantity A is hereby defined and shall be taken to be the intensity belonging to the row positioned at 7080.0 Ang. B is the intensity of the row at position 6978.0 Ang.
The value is 0.0106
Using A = 8.905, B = 8.372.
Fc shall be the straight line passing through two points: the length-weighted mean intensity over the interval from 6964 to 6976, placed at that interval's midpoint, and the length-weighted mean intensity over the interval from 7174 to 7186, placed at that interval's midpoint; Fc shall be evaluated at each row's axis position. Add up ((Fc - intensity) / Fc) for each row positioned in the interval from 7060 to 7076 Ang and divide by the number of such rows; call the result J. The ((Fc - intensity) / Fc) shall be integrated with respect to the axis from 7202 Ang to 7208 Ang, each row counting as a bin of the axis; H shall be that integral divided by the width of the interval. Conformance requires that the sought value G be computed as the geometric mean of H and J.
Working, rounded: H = 0.005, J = 0.001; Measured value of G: 0.002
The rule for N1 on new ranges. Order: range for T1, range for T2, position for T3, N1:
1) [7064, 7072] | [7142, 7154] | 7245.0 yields 0.470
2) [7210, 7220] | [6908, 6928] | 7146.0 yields 0.268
